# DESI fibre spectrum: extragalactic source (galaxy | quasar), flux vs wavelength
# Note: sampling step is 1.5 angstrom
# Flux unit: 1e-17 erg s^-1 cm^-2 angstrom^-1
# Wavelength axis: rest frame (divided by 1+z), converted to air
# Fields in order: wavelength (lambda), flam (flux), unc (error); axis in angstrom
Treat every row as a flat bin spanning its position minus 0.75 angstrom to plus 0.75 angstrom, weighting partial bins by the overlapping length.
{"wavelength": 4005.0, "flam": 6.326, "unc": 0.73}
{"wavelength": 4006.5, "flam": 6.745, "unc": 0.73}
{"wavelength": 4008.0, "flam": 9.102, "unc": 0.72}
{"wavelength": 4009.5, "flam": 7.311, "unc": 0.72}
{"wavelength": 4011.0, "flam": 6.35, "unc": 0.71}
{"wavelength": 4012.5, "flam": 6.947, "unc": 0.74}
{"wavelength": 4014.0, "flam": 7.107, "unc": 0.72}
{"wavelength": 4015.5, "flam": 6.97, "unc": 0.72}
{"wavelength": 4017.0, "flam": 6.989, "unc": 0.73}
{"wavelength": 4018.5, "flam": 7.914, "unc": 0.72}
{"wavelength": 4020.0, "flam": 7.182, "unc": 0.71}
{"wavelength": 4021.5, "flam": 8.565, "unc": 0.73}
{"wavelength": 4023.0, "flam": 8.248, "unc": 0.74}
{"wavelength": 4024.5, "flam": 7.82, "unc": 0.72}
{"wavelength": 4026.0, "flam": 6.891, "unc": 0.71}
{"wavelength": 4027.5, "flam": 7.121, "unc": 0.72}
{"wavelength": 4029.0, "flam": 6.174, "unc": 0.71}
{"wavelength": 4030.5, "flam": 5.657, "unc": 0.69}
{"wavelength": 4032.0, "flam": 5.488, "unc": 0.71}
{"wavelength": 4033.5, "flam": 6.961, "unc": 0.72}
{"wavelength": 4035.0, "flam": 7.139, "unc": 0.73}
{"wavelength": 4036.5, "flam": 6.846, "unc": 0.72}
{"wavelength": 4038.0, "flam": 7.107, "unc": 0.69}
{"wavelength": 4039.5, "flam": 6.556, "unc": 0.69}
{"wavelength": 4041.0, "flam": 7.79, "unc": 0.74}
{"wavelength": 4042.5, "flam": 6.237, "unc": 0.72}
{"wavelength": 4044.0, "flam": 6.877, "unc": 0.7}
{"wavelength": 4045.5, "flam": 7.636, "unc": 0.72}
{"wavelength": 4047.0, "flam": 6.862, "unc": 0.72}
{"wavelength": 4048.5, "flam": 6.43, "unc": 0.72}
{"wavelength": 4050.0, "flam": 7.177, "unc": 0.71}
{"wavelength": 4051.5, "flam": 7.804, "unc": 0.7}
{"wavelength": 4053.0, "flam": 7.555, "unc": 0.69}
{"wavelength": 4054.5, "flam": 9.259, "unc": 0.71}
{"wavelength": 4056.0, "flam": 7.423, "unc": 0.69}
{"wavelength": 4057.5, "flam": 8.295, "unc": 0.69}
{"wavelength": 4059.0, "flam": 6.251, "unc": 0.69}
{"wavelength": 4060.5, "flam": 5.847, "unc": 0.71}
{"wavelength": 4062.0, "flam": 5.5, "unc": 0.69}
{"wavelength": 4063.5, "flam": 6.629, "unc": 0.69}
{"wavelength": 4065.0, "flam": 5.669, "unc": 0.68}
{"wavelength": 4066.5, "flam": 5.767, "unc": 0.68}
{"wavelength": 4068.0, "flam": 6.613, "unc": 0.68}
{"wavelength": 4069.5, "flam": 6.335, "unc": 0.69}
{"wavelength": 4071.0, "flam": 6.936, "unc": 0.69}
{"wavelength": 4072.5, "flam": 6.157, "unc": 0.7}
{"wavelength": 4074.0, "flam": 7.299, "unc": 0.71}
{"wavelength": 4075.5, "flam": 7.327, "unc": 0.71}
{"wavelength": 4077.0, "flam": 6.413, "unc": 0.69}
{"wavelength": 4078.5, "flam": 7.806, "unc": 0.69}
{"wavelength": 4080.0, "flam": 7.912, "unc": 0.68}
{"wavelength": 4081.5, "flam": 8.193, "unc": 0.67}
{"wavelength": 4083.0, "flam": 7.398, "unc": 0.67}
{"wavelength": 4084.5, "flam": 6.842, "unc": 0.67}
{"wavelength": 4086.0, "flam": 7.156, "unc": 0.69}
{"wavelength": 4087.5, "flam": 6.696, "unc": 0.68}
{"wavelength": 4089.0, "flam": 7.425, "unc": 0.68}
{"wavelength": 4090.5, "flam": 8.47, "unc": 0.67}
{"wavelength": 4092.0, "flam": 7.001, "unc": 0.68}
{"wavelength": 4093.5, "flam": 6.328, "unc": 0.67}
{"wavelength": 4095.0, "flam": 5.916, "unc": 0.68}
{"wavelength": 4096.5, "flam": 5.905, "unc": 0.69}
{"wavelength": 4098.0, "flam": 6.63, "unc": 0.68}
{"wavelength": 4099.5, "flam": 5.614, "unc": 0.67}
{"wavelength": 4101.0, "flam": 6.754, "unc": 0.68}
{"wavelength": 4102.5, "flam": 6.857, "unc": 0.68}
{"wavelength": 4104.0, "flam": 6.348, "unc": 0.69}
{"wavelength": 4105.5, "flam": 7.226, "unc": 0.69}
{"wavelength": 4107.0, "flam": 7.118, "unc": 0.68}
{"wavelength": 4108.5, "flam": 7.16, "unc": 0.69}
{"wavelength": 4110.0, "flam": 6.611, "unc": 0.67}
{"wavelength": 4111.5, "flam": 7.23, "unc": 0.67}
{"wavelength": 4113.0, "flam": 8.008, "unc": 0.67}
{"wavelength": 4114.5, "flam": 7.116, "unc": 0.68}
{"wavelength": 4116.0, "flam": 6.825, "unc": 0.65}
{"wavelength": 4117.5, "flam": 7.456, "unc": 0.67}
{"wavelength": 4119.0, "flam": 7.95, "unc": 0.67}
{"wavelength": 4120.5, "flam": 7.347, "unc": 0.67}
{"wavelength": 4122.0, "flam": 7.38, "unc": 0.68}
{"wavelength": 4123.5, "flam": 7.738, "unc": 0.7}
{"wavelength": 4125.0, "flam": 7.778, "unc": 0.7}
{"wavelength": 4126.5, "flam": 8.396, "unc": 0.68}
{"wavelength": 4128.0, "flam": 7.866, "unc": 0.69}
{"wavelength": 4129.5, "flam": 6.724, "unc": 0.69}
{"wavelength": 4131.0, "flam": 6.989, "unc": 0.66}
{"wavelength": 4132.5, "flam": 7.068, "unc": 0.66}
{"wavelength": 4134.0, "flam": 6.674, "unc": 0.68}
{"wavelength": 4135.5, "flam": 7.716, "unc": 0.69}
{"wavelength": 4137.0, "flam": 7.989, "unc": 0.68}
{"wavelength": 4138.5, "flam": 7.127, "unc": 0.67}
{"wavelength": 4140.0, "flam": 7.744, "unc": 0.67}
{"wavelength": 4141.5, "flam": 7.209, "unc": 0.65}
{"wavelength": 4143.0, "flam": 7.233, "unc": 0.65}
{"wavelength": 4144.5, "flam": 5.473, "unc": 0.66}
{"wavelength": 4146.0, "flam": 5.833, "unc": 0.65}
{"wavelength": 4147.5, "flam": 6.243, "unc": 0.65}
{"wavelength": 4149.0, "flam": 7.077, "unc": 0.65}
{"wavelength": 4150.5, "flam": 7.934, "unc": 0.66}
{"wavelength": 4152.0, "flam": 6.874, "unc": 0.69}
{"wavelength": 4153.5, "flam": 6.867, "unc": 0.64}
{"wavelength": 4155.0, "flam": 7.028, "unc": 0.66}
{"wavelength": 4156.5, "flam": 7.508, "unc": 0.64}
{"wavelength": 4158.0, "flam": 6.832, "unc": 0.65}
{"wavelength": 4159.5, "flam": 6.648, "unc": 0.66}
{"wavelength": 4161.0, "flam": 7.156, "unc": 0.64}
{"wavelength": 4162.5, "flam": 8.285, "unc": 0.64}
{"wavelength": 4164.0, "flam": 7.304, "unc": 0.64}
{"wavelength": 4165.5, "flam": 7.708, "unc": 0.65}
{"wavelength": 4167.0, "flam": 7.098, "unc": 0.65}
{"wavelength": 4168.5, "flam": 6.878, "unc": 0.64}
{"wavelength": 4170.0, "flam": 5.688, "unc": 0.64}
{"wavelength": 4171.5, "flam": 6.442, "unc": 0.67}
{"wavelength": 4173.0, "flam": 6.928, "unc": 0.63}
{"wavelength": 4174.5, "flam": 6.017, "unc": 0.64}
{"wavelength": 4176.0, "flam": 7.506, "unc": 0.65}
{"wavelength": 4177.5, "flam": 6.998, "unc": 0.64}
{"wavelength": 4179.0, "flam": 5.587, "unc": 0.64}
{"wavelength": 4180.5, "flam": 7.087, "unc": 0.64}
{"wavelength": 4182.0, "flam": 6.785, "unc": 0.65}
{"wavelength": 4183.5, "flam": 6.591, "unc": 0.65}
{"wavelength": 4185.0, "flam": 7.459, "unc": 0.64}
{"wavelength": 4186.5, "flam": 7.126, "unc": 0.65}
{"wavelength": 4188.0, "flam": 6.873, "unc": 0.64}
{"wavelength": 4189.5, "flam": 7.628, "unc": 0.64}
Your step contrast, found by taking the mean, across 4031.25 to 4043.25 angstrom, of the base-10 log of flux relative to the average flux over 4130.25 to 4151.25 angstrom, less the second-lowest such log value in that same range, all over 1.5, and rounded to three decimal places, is 0.022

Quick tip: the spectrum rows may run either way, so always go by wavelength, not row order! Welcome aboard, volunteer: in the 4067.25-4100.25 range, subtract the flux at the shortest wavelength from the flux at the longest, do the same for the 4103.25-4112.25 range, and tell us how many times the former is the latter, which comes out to -1.13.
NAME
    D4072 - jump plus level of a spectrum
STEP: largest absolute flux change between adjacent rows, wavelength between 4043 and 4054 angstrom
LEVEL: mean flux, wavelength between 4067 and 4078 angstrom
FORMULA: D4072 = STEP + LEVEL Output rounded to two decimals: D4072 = 7.50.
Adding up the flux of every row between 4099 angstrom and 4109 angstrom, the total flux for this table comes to 47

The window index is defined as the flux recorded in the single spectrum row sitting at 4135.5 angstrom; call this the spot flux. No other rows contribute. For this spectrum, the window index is 7.716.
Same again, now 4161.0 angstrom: 7.156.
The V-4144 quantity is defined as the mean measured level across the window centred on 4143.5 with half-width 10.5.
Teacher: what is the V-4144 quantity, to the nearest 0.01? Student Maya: 7.00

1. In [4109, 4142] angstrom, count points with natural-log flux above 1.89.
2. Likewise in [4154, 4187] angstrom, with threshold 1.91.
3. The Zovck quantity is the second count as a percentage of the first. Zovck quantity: 76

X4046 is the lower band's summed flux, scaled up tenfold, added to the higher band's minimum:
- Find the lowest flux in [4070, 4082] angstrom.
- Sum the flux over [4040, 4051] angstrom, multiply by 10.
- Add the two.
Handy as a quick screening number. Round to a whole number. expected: 496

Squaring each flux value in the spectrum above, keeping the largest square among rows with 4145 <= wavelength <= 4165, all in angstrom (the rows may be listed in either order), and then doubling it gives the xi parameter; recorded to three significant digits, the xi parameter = 137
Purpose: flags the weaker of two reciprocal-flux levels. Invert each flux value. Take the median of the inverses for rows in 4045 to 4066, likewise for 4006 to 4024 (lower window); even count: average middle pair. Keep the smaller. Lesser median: 0.140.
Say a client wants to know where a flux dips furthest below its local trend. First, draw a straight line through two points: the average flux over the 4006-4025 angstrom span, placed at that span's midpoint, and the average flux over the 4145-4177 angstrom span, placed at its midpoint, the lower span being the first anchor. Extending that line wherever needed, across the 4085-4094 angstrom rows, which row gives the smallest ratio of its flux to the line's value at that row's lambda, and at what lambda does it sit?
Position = 4093.5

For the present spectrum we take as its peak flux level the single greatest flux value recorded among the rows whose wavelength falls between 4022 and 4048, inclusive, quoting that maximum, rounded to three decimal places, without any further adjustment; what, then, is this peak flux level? 8.248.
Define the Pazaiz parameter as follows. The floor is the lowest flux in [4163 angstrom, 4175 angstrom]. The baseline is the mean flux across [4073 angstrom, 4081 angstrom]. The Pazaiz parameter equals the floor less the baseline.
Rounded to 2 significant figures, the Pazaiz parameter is -1.7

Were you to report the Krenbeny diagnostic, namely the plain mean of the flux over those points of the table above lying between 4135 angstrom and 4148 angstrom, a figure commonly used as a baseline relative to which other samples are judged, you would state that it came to 6.95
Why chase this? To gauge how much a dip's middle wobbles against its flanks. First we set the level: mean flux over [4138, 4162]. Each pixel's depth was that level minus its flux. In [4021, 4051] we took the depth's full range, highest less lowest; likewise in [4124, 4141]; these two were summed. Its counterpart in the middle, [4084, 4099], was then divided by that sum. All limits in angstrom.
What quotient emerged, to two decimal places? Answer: 0.53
